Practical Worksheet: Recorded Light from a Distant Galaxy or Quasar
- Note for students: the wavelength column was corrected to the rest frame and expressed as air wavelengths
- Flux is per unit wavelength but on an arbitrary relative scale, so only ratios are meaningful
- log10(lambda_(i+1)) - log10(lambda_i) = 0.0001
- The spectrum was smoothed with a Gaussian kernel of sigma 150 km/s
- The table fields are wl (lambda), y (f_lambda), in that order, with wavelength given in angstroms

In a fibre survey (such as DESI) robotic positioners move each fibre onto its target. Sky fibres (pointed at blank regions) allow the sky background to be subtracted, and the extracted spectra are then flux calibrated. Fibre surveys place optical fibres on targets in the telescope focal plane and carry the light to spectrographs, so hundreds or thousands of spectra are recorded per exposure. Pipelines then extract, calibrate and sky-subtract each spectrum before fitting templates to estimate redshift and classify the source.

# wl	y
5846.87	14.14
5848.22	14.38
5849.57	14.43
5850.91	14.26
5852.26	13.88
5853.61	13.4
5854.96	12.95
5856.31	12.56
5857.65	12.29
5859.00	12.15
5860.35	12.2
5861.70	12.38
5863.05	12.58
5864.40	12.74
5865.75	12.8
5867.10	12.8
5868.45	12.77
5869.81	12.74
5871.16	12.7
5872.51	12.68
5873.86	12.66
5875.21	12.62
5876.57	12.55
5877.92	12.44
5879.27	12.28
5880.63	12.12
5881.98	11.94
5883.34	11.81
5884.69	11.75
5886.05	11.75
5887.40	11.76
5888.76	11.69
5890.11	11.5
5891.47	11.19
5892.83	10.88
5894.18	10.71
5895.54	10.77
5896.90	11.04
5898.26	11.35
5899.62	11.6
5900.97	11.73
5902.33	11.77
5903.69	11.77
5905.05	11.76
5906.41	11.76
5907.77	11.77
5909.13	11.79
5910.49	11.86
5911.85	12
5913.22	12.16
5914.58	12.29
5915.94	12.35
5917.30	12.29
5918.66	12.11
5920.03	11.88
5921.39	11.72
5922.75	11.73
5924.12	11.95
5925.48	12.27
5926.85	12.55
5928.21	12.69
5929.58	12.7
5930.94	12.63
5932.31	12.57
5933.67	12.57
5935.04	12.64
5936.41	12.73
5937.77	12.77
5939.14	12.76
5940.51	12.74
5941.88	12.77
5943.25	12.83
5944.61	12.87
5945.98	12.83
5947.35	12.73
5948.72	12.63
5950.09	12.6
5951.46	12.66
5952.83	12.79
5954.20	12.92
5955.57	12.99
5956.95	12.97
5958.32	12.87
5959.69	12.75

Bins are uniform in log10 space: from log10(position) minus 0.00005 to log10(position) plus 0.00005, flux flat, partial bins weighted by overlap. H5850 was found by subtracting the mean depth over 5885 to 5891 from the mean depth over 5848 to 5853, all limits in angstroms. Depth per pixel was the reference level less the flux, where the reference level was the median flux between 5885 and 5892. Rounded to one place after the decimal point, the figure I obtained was -2.6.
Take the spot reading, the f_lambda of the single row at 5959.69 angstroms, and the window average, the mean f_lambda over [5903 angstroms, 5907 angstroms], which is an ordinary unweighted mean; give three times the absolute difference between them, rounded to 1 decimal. 3.0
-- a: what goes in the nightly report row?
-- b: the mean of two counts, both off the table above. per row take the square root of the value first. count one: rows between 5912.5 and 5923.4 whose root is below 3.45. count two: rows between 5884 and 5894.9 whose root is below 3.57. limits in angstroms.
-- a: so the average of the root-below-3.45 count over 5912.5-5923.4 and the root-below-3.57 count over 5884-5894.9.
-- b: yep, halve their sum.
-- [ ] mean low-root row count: 5.5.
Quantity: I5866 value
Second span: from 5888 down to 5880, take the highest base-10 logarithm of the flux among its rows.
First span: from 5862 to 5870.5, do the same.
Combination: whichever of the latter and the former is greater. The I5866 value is 1.11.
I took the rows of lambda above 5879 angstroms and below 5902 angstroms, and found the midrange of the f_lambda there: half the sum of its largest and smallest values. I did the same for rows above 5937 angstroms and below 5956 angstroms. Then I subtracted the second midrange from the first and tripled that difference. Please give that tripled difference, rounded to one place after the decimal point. -3.9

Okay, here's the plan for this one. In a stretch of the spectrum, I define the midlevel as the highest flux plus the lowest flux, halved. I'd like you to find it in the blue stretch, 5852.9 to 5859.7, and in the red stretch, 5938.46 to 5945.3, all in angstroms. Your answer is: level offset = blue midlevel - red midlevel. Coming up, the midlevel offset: 0.0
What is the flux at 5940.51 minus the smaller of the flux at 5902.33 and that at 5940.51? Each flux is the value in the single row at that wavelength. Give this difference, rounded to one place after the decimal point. 1.0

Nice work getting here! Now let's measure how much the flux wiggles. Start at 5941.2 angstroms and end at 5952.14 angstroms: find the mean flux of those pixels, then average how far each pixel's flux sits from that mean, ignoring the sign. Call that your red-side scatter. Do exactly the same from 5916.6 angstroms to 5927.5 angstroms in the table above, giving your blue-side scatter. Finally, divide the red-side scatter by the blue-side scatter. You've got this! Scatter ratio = 0.35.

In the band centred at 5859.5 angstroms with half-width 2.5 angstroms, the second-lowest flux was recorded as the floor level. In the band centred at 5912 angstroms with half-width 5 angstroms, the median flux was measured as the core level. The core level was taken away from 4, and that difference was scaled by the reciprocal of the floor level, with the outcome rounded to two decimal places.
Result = -0.66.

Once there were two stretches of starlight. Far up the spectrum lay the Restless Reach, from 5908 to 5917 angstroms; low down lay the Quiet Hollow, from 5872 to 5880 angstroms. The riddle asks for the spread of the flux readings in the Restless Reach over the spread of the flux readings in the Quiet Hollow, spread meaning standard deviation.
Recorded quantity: 1.5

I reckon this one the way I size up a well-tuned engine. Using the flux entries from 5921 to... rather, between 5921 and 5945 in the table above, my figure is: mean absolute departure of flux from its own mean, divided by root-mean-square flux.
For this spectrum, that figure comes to 0.022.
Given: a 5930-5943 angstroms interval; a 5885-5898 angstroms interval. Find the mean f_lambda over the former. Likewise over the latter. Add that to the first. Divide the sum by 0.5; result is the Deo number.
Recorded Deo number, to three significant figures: 47.9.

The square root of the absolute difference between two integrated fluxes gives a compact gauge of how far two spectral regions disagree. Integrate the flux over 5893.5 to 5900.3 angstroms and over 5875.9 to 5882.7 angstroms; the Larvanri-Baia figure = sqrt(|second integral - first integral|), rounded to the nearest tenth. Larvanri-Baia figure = 2.8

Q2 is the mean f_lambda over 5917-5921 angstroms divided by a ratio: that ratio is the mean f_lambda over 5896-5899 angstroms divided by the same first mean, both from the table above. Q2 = 13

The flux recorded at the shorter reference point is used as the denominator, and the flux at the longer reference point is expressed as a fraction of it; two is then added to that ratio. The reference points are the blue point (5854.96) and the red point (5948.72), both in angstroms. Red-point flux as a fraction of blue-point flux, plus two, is 2.98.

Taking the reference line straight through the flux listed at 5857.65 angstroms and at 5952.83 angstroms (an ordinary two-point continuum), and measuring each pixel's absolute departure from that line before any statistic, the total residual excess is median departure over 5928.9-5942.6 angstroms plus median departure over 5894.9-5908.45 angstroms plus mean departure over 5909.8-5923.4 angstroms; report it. 1.39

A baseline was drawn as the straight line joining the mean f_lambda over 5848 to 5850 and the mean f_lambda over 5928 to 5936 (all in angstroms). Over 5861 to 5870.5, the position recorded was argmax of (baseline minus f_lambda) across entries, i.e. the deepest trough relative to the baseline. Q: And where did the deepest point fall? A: 5861.70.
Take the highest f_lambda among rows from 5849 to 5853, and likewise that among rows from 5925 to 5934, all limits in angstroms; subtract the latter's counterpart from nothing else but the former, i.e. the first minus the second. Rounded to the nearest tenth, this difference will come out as 1.7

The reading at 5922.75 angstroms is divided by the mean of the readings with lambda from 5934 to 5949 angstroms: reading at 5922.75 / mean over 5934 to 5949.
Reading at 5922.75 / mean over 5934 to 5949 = 0.92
